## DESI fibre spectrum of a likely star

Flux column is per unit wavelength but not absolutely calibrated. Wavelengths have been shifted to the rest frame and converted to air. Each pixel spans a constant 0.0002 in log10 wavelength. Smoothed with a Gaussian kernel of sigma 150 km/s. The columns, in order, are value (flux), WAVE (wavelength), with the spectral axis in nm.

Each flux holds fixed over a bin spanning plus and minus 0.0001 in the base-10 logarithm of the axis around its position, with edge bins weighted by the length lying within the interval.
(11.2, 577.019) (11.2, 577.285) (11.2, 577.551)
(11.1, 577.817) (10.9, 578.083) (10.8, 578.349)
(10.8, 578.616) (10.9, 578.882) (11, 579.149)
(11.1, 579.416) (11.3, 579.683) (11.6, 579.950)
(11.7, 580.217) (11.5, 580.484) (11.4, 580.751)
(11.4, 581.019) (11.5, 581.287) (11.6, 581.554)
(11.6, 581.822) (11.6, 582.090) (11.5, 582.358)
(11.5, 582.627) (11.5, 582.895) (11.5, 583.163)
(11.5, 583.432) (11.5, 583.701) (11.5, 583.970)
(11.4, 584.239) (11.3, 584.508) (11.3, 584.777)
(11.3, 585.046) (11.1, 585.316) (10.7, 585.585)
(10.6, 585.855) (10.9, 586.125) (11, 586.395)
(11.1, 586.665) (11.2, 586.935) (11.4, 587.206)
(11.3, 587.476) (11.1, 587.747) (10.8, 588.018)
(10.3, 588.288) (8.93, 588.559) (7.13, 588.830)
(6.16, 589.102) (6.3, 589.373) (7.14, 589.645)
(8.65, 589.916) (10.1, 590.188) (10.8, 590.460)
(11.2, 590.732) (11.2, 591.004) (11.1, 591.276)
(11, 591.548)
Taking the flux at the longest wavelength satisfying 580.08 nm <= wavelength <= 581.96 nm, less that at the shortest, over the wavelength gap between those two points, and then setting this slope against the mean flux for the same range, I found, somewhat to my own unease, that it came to -0.005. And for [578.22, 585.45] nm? 0.004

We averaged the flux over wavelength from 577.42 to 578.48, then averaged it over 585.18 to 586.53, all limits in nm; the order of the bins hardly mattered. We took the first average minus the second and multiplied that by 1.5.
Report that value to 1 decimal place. 0.2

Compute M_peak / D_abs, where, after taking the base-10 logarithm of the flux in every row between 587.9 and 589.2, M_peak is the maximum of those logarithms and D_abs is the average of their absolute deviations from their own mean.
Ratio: 12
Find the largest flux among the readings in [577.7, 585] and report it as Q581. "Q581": 11.7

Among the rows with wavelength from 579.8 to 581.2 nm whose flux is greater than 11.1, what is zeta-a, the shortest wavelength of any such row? 579.950 nm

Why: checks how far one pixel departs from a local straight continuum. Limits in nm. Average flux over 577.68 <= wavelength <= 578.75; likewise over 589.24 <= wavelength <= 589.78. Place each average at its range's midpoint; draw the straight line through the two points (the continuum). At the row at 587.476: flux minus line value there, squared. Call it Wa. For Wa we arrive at 15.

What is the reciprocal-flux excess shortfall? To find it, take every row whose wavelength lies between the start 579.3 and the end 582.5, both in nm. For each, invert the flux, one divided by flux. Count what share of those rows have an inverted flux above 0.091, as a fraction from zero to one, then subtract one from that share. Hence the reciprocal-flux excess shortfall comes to -1.0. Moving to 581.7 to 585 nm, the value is -1.0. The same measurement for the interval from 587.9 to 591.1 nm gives -0.2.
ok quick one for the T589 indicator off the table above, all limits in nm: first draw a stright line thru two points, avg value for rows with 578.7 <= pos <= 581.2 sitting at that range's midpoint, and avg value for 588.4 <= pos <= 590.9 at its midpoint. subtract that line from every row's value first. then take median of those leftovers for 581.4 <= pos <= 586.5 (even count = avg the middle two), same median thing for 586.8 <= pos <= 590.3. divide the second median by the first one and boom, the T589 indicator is 1.2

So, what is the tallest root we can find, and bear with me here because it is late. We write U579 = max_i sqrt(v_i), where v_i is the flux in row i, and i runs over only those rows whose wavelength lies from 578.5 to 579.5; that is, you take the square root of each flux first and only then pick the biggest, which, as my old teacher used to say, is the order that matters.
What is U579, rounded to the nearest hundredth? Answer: 3.33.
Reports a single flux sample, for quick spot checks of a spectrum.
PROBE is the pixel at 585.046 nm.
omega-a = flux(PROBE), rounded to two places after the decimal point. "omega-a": 11.30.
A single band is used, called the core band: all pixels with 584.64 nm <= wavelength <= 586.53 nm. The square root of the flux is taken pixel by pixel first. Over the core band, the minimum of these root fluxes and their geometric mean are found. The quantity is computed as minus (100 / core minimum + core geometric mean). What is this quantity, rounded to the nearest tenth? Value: -34.0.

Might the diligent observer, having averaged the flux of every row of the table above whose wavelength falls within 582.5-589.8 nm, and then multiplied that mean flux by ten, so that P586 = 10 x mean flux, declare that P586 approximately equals 104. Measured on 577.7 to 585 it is 113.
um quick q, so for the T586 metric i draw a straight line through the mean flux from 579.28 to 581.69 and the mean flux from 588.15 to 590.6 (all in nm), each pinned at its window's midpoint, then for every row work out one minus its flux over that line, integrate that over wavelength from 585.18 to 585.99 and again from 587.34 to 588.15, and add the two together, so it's -0.28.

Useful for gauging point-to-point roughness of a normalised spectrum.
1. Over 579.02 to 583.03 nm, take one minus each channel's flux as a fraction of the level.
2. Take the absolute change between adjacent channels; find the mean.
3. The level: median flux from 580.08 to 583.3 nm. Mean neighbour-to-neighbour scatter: 0.008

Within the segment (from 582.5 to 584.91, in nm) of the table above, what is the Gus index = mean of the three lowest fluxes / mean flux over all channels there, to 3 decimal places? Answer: 0.990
